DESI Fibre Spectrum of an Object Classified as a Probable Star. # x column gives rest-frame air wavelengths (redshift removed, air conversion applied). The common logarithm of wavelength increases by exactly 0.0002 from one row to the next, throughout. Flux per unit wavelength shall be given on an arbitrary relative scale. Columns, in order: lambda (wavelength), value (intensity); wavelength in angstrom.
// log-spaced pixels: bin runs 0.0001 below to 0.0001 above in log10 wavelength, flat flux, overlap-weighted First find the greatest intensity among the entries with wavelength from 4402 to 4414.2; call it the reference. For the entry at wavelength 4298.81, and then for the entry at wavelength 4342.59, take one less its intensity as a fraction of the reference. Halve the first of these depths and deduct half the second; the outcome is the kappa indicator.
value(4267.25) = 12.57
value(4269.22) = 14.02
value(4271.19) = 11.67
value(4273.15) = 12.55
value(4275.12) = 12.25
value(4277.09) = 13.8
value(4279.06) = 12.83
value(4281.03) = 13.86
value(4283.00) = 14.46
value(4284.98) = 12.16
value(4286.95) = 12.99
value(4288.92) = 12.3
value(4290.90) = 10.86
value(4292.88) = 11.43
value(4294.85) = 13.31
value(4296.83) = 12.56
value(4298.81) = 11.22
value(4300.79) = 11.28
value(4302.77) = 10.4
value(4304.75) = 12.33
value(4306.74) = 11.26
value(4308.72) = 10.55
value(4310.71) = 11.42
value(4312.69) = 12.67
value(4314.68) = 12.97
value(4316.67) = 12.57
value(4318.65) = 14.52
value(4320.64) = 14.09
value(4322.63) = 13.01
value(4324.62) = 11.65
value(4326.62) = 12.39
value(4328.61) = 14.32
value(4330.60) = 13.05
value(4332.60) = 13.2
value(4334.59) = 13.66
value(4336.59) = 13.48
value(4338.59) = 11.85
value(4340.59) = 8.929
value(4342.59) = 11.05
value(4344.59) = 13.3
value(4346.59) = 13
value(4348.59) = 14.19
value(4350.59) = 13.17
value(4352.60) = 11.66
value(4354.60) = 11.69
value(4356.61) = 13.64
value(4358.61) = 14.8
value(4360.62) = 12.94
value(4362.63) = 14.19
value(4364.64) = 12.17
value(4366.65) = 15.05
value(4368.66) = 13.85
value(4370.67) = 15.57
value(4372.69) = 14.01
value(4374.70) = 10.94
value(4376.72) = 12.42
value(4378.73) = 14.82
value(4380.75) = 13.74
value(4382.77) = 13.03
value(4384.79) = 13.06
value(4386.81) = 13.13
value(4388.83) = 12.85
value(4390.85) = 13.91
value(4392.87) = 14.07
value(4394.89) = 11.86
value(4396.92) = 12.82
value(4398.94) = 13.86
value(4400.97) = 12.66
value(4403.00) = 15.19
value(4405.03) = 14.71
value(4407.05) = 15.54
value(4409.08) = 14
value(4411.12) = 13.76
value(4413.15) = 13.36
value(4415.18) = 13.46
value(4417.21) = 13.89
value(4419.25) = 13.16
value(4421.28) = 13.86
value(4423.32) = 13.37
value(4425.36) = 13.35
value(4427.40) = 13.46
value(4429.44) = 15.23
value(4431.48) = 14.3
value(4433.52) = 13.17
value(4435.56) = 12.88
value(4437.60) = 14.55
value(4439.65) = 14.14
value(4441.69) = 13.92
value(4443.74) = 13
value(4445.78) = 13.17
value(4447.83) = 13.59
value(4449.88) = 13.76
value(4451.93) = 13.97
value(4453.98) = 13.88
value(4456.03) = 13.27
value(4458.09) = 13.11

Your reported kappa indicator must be -0.01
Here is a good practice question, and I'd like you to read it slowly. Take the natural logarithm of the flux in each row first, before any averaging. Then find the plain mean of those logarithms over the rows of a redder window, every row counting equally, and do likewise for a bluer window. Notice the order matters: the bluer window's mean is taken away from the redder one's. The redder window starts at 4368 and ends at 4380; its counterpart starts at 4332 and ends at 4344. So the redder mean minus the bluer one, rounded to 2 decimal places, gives 0.13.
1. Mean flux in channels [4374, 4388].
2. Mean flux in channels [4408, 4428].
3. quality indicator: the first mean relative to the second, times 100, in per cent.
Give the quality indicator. 96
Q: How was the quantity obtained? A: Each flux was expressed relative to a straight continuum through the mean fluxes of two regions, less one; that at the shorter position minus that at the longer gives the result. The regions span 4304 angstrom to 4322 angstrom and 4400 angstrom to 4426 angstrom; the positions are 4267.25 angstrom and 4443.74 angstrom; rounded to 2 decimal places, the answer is 0.15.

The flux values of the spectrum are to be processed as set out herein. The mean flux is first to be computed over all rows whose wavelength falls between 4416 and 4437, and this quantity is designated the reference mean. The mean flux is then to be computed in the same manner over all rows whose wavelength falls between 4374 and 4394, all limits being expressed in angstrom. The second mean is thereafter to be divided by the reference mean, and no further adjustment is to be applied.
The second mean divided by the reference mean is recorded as 0.97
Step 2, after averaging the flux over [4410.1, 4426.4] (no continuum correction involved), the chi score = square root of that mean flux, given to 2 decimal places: 3.68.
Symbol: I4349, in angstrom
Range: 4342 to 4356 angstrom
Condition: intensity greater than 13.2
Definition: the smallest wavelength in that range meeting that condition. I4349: 4344.59 angstrom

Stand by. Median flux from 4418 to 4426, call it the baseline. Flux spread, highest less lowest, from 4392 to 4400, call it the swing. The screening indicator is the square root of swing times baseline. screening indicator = 5.43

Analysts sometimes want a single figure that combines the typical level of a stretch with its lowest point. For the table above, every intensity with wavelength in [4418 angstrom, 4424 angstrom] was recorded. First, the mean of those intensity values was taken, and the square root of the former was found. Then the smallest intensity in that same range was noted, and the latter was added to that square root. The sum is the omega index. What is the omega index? 16.8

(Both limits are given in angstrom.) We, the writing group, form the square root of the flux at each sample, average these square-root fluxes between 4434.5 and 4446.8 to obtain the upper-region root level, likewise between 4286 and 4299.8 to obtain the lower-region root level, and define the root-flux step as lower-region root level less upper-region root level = -0.21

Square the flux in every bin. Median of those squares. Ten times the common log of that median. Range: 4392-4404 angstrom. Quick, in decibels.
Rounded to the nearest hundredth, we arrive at 22.51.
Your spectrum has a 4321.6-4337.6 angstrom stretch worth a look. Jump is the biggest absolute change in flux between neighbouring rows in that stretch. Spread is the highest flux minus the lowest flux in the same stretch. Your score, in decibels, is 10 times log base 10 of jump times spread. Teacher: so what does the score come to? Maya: 7.1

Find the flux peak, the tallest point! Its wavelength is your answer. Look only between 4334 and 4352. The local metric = 4348.59 angstrom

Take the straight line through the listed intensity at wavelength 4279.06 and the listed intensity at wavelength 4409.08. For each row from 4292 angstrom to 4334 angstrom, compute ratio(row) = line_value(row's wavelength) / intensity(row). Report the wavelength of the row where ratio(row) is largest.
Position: 4302.77 angstrom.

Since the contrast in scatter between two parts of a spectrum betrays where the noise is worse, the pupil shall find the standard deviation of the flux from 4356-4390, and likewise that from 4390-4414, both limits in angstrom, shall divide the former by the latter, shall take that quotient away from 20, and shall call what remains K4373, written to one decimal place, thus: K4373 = 18.9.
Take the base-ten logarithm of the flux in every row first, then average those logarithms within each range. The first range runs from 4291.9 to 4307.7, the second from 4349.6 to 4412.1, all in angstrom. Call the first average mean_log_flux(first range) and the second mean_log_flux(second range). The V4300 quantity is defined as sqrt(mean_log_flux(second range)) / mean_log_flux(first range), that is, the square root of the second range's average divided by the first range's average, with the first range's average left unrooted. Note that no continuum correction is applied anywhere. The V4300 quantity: 0.995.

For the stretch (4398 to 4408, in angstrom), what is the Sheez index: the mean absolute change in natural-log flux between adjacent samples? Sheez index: 0.090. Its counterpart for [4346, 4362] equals 0.094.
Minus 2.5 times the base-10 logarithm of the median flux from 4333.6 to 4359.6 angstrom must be -2.80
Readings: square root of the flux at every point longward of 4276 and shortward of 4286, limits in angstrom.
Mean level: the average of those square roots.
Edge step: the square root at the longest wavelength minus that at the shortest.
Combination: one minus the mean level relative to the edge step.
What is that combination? 17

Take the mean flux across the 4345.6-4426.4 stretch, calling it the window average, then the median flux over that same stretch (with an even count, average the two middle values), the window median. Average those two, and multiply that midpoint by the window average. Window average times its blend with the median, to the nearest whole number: 183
